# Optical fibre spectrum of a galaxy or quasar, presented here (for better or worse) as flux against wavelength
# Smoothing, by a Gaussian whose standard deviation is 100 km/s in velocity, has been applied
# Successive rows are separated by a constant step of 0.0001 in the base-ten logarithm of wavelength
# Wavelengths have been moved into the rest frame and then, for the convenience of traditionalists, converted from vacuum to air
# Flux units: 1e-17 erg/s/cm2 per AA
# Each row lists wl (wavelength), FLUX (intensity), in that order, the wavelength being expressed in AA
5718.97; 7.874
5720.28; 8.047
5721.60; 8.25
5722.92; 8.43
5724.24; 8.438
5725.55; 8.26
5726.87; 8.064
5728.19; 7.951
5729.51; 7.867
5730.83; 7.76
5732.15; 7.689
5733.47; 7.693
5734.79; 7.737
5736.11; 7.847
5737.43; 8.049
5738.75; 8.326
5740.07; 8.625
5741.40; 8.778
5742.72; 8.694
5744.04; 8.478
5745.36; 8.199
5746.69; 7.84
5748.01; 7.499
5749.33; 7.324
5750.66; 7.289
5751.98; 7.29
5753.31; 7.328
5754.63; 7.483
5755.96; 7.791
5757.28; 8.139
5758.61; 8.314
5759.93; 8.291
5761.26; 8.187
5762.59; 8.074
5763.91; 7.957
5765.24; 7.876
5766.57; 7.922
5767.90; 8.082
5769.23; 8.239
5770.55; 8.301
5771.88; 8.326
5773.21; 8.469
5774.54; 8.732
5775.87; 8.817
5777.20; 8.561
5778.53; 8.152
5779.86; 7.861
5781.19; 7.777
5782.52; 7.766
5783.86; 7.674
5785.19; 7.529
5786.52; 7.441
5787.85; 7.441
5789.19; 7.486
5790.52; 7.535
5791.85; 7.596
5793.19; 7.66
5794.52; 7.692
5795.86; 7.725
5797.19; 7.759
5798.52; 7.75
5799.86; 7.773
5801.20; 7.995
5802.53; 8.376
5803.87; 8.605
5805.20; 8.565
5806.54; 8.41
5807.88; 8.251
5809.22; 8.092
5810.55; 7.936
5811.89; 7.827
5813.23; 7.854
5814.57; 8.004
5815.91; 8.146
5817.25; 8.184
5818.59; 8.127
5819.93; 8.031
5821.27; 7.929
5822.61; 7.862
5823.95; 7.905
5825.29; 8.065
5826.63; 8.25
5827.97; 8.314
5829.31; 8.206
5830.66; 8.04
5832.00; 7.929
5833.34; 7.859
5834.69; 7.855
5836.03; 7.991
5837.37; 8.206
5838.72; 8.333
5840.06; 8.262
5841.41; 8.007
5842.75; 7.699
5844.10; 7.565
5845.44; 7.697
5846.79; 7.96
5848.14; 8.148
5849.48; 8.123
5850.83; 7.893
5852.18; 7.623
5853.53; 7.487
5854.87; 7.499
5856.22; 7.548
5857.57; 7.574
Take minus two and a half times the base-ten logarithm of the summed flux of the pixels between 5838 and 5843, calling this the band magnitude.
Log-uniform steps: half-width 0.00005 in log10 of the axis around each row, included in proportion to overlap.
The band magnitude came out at -3.8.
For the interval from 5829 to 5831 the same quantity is -3.0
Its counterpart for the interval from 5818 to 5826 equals -4.2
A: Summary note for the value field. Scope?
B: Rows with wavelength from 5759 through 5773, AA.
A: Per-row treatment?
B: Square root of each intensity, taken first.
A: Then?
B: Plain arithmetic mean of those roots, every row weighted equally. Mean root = 2.85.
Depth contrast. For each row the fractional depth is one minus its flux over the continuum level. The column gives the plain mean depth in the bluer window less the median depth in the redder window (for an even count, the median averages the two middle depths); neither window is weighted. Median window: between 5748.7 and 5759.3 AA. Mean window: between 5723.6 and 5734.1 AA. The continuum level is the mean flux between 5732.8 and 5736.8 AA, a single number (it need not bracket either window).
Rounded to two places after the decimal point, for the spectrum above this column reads -0.07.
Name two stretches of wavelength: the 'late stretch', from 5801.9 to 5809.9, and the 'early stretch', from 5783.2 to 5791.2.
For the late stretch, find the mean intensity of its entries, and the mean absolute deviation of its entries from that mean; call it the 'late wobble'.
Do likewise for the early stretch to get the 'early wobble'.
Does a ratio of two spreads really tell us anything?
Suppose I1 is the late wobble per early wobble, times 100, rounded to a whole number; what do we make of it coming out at 233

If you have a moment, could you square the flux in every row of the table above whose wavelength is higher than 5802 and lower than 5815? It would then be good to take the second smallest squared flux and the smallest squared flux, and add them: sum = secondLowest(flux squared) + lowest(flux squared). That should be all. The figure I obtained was 123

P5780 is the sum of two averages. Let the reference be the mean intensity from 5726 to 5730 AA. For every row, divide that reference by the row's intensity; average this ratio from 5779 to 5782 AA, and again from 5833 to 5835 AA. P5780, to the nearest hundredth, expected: 2.03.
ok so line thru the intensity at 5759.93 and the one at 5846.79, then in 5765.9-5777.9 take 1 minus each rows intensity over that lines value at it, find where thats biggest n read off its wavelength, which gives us 5766.57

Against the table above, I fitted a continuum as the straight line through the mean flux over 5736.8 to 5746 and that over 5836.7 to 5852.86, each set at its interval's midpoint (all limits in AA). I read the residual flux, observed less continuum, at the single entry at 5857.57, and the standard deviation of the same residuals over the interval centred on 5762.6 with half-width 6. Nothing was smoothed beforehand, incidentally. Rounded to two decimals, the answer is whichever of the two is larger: 0.14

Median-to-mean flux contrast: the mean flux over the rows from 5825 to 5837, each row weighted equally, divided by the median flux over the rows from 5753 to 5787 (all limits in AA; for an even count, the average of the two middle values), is 1.00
